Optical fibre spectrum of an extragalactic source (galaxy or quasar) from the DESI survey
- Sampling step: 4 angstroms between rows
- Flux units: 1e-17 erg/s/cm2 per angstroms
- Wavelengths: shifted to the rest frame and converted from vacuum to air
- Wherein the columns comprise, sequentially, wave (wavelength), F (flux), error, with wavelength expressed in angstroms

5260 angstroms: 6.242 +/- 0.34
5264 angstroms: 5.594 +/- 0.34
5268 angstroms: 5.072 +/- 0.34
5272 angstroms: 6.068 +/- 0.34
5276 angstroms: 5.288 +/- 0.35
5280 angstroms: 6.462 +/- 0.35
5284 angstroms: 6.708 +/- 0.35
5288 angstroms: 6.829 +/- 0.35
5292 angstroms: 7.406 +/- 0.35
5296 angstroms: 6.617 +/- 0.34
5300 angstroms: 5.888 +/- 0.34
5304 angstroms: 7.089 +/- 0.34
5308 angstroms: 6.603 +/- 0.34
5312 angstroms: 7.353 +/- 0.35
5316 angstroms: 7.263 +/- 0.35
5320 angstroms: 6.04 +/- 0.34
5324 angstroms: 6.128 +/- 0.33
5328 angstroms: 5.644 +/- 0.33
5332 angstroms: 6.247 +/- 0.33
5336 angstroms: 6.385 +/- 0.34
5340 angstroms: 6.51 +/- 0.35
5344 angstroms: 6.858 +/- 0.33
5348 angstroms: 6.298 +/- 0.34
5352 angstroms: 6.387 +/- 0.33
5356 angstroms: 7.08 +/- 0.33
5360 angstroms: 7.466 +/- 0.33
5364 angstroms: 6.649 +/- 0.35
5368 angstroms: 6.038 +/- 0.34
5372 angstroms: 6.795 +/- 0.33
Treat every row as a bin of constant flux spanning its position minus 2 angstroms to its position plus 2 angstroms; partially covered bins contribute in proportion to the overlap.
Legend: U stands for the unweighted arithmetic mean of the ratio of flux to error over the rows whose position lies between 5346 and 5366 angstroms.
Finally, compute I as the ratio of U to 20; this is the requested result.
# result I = 1.010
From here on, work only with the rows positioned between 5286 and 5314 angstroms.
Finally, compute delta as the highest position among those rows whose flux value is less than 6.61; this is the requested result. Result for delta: 5308 angstroms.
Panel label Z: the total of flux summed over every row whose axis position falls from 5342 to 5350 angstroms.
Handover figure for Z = 13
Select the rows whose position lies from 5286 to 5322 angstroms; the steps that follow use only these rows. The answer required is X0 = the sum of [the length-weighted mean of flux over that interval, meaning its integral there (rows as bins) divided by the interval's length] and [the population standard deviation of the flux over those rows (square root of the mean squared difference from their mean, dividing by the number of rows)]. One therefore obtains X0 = 7.31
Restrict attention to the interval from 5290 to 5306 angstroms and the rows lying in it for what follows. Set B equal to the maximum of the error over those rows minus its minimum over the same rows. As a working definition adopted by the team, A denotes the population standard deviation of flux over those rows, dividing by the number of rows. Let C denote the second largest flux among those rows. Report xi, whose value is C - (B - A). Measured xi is 7.7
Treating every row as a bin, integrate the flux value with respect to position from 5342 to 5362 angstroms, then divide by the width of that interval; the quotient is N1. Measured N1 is 6.82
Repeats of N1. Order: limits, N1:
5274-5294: 6.54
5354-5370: 6.81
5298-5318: 6.84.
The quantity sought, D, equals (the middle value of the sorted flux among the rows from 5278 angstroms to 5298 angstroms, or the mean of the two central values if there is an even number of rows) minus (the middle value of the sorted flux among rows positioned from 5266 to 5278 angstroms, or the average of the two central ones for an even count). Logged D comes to 1.4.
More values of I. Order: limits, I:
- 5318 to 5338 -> 0.911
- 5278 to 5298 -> 0.978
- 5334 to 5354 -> 0.960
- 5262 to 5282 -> 0.828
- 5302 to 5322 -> 0.998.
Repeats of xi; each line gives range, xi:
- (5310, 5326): 7.9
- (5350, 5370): 7.6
